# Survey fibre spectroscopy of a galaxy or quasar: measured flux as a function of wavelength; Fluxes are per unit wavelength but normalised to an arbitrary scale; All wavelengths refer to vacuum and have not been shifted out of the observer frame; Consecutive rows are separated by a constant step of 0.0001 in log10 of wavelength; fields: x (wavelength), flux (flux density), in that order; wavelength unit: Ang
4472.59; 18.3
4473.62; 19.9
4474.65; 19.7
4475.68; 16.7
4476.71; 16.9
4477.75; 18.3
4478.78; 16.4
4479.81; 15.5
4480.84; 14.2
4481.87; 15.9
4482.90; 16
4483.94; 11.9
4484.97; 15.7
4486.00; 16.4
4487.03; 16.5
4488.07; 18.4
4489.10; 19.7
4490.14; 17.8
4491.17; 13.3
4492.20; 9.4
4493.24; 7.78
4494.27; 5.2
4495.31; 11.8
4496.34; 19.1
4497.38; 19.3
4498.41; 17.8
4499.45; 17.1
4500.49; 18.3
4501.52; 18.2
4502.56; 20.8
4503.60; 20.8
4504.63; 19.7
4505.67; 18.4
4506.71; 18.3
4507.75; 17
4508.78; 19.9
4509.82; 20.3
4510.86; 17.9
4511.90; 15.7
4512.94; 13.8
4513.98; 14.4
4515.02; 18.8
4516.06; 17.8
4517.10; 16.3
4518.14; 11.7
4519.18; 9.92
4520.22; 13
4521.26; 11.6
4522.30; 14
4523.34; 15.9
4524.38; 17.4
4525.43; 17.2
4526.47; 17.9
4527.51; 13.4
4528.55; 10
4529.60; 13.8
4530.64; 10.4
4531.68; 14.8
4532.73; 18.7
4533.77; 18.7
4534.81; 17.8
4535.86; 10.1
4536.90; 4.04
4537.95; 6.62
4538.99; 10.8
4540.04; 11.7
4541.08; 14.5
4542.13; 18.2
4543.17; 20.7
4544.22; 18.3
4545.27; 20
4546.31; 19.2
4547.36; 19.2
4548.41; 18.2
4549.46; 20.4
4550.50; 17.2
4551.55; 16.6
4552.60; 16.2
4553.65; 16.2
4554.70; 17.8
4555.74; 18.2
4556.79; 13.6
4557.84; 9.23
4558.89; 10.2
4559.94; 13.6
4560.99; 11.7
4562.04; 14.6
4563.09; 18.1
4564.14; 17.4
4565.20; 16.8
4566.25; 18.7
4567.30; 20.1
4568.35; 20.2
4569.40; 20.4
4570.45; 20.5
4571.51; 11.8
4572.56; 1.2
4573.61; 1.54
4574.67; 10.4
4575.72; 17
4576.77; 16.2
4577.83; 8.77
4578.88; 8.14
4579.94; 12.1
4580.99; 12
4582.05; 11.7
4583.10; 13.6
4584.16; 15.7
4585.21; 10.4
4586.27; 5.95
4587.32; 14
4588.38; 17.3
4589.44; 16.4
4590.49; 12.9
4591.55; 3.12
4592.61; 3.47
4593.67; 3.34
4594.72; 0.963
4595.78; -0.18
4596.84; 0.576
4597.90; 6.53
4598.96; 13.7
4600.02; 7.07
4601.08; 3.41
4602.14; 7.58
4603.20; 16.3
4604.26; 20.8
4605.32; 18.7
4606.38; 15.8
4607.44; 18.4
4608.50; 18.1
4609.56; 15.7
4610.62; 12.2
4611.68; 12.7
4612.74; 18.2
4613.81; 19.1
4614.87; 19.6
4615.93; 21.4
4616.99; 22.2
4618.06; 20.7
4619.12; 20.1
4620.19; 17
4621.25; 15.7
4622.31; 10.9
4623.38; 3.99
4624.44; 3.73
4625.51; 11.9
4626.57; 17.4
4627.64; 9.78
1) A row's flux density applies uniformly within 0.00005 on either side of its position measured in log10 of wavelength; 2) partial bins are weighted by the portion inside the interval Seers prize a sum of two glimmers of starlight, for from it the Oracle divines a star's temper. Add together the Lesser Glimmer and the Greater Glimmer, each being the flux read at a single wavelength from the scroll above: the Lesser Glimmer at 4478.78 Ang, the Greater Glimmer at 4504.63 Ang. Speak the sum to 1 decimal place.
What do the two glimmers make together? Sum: 36.1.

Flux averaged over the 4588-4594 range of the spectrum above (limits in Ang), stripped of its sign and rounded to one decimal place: 9.4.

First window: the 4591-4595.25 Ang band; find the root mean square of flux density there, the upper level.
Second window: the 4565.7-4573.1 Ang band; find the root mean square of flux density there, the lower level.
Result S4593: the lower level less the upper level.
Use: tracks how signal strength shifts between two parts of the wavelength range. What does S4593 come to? 15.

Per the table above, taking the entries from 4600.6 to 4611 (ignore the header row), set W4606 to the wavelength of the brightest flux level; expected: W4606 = 4604.26 Ang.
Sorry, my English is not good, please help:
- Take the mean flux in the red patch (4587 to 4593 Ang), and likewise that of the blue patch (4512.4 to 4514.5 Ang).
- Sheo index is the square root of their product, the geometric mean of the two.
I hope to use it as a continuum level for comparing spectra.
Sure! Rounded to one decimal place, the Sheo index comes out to 12.6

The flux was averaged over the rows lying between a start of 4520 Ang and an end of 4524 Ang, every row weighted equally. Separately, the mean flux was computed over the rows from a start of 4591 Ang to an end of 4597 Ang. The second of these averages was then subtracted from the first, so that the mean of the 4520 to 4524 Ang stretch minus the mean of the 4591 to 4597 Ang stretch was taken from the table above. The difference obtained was 12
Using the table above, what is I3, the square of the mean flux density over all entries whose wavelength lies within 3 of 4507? 358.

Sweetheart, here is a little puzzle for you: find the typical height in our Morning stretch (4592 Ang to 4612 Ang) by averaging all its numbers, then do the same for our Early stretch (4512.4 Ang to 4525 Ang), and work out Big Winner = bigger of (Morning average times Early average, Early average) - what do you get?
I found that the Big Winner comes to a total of 149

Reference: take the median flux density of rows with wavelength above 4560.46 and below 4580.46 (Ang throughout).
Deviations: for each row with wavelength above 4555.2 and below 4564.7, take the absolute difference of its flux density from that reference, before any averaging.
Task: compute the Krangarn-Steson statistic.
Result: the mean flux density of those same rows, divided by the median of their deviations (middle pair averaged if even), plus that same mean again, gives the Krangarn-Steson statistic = 19.5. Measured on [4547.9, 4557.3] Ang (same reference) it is 27.9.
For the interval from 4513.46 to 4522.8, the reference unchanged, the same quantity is 19.6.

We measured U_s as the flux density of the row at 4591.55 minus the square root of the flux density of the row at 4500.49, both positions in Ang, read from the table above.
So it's -1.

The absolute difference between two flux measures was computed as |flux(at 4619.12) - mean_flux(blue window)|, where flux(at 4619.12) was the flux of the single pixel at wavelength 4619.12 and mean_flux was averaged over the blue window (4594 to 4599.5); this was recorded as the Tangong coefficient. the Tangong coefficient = 16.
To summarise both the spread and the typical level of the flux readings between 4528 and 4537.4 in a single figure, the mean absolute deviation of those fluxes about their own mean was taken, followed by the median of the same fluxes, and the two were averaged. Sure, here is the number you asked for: 8.9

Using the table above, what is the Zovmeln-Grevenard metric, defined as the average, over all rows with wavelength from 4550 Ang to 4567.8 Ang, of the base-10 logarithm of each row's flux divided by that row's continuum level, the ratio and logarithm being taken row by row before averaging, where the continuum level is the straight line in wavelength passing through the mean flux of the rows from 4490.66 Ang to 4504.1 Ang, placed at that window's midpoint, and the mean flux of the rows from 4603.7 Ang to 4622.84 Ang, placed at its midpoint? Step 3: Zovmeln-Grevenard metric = -0.03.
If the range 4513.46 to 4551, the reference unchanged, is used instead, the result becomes -0.05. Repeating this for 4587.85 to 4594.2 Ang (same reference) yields -0.38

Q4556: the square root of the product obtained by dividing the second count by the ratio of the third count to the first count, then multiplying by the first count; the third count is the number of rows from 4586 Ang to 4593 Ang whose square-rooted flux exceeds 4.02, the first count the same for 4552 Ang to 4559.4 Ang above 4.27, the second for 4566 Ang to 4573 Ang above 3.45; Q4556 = 0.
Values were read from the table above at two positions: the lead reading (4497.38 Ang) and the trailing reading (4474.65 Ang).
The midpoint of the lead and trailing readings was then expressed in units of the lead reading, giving 1.01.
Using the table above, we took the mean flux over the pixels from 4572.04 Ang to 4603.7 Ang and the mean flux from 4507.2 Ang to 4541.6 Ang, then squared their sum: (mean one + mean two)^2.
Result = 550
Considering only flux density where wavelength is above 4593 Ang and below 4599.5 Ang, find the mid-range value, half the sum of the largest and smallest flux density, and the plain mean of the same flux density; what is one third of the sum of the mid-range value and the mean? 3.6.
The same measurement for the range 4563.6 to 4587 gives 8.0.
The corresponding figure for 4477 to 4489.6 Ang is 10.7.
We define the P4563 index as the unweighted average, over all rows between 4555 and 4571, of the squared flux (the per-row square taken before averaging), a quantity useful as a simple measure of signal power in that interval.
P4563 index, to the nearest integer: 277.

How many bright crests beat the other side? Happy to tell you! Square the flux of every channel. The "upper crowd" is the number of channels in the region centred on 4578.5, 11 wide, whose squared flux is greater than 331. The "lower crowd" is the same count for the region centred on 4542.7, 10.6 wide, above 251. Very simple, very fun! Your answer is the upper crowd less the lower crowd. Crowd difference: -6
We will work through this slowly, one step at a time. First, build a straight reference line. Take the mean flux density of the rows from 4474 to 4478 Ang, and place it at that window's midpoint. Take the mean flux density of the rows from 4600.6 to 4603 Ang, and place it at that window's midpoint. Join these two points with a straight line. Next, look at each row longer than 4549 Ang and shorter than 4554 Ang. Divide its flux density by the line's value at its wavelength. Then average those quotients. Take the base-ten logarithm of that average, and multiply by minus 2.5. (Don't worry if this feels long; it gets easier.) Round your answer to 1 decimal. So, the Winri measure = -0.5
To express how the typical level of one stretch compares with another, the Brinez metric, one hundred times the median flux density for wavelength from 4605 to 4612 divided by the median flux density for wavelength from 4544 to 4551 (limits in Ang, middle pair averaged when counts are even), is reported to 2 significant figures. 82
